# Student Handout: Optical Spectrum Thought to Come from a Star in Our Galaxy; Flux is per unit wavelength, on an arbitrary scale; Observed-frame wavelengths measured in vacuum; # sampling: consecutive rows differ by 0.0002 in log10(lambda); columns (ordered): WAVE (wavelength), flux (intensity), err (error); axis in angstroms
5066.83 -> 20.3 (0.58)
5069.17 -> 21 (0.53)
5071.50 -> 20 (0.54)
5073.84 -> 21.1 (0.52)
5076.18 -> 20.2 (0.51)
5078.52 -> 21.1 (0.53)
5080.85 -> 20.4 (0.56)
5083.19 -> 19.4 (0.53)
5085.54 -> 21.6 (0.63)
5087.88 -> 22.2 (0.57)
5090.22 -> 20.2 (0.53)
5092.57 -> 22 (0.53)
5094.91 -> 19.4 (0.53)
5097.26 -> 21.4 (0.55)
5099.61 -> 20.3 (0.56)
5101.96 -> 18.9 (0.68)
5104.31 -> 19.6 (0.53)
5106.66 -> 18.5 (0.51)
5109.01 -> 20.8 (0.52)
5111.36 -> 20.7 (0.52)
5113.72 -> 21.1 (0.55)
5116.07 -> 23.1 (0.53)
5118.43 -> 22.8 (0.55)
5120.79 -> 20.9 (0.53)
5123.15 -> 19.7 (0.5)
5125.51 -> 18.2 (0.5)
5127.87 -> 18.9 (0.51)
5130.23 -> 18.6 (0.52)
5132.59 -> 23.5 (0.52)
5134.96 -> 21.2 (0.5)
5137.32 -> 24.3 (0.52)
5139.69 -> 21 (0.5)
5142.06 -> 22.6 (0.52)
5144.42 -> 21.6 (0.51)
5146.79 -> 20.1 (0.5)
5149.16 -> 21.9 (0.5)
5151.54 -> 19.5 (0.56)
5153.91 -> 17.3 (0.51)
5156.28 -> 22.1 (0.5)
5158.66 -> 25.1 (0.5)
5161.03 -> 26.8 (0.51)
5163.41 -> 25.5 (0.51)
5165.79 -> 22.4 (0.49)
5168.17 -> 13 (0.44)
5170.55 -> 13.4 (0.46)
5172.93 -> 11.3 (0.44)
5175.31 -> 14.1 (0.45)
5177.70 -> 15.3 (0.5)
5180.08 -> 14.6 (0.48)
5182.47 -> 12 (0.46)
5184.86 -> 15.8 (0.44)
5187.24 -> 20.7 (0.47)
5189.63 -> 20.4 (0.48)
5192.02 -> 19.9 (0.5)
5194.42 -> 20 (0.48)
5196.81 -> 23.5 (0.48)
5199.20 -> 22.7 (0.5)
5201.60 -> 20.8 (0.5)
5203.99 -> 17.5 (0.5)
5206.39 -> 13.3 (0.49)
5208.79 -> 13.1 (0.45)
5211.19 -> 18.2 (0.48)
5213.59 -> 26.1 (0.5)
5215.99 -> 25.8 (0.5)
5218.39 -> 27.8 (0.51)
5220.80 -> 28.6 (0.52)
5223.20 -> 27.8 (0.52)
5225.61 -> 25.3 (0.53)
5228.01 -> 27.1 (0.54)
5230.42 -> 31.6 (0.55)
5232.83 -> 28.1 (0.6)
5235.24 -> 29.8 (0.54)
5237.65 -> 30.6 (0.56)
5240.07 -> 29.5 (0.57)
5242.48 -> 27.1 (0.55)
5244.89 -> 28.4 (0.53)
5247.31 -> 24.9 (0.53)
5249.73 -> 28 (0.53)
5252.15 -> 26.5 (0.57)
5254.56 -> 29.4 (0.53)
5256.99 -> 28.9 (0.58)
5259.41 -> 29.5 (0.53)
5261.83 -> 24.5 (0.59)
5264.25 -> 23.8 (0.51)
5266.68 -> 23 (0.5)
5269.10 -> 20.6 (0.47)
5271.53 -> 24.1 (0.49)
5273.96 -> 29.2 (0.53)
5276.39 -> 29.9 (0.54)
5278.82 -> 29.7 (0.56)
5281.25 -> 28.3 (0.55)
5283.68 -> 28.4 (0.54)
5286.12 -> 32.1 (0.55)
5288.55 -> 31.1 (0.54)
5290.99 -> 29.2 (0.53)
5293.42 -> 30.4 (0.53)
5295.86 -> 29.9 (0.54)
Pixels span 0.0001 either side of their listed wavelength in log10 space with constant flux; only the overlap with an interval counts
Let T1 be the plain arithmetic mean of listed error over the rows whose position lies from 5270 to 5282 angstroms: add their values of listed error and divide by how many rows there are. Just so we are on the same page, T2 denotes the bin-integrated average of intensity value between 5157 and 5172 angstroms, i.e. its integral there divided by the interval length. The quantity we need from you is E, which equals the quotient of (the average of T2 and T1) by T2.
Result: 0.5128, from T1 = 0.53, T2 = 20.9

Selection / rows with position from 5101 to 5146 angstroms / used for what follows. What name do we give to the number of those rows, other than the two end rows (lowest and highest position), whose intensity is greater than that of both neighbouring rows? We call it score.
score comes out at 7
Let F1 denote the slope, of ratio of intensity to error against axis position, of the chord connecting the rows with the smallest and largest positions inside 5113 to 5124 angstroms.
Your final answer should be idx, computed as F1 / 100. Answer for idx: 0.001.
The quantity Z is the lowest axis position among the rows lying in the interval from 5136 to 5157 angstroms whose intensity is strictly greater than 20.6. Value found 5137.32 angstroms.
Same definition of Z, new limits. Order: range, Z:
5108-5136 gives 5109.01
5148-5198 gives 5149.16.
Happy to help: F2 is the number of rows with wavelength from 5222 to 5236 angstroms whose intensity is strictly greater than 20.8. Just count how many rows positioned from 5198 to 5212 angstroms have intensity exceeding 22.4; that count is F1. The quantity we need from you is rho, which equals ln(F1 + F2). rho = 1.95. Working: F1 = 1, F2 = 6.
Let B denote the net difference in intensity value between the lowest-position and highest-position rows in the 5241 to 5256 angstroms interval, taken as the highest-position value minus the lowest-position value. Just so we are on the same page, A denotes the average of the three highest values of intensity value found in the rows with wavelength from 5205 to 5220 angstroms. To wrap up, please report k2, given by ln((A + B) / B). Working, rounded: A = 26.6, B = 2.3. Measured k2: 2.5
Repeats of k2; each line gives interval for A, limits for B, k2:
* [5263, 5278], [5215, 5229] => 3.1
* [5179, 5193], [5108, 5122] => 5.3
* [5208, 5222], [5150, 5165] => 1.7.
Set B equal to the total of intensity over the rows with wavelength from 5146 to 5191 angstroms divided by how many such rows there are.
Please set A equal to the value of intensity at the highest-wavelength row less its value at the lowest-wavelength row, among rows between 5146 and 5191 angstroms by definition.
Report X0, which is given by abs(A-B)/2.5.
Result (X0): 7.3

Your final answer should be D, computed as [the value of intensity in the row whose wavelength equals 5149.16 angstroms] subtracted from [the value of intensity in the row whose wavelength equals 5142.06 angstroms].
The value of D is 0.7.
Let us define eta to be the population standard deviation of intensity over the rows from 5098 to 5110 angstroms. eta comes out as 0.85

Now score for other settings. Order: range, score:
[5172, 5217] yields 4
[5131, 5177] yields 5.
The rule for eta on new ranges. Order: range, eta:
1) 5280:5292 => 1.52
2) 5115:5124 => 1.40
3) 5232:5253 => 1.67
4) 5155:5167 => 1.83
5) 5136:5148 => 1.44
